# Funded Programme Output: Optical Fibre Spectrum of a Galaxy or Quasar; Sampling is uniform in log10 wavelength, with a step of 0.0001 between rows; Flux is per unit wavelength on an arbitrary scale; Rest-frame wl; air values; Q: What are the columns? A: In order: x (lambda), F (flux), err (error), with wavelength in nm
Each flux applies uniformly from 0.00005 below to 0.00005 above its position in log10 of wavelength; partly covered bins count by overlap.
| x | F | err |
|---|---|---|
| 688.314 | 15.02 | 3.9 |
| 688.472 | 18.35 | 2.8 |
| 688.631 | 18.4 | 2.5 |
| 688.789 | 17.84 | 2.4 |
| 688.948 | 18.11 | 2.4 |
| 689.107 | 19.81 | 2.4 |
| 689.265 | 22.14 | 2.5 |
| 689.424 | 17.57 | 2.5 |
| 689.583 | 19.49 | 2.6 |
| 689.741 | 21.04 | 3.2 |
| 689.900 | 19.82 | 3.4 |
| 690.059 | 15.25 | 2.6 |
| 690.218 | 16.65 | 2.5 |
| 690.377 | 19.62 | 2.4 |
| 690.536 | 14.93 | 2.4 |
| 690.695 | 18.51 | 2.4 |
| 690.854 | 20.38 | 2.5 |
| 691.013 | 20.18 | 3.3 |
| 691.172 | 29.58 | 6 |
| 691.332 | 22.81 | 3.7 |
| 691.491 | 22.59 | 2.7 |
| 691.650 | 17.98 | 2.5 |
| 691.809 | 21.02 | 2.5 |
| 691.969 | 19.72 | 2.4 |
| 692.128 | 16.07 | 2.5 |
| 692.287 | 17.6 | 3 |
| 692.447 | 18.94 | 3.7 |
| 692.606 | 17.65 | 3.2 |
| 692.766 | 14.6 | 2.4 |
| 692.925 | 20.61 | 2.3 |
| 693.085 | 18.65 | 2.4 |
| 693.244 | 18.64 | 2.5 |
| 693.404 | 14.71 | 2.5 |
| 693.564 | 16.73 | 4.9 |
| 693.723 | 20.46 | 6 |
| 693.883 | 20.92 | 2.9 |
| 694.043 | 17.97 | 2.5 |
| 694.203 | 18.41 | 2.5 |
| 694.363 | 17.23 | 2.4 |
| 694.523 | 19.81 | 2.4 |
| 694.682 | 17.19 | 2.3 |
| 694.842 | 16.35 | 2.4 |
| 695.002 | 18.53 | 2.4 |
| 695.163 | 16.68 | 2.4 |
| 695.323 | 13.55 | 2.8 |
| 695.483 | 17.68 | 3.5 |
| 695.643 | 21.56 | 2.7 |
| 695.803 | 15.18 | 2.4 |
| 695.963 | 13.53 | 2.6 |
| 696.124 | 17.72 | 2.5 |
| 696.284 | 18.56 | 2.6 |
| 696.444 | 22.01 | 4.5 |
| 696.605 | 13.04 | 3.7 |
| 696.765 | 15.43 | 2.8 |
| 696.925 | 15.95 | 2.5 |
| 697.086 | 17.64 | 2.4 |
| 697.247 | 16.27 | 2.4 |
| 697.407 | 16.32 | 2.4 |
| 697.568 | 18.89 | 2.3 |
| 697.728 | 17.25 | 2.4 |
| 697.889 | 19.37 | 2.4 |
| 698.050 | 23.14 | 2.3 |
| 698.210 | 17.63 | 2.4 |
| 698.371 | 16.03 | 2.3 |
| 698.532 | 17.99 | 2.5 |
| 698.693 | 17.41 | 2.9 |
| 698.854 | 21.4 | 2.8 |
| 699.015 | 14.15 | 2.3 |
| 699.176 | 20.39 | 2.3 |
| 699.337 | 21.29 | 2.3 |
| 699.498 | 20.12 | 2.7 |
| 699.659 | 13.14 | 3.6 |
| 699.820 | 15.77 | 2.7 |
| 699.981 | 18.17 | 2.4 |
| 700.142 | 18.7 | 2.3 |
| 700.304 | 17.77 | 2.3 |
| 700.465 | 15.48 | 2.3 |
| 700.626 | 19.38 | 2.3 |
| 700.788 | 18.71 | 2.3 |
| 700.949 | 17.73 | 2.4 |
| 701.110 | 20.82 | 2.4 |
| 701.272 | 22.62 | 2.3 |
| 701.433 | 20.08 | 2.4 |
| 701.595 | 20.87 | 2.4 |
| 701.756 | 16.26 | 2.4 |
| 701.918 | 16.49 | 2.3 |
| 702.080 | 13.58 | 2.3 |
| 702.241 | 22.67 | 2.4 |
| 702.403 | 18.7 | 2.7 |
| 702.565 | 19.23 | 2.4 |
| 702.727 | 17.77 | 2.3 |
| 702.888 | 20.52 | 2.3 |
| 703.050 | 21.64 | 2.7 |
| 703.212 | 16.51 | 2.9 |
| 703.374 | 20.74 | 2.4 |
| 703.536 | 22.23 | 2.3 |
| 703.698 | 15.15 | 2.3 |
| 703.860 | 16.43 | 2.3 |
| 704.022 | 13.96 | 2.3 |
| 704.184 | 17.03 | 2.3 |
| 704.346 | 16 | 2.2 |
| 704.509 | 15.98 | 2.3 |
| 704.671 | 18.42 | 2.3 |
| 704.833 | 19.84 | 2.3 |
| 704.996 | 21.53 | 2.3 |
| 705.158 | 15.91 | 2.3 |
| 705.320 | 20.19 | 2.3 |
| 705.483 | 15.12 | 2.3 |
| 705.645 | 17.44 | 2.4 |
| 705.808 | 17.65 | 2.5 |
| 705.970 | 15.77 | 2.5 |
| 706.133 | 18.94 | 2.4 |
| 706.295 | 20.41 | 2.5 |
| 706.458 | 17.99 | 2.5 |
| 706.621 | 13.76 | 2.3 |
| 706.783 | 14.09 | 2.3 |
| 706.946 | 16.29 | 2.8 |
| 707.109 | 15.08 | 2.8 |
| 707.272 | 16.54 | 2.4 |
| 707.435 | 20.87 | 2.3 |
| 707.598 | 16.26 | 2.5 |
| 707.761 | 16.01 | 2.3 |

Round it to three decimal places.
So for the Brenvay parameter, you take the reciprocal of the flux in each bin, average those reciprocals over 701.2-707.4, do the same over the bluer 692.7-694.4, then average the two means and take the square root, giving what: 0.238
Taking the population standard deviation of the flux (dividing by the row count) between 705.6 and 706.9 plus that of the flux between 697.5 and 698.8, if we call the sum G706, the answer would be 4.2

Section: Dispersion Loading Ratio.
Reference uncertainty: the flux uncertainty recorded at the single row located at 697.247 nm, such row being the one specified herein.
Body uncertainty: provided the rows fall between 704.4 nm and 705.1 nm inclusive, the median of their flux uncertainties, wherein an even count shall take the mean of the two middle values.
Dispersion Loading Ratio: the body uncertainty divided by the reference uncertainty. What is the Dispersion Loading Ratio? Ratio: 0.96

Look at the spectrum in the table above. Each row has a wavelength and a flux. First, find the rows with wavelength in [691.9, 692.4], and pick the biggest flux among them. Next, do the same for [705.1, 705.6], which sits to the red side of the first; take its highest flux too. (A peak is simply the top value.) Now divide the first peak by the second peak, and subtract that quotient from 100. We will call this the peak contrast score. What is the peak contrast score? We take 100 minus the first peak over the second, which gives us 99.0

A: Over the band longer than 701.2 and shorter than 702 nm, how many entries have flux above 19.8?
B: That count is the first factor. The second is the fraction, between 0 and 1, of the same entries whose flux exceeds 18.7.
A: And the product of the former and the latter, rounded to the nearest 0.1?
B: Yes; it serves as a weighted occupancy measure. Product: 1.8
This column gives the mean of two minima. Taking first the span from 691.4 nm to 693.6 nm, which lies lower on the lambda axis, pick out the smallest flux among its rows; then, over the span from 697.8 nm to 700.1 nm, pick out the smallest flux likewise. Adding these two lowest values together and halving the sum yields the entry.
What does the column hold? 13.9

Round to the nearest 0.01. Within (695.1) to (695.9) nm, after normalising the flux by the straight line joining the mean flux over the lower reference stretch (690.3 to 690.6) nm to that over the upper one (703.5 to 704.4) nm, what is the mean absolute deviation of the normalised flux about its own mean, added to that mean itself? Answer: 1.12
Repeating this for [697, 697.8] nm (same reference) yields 1.06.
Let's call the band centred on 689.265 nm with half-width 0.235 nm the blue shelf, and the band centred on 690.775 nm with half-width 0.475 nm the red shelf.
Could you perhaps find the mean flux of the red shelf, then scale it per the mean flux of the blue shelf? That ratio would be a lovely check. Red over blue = 1.03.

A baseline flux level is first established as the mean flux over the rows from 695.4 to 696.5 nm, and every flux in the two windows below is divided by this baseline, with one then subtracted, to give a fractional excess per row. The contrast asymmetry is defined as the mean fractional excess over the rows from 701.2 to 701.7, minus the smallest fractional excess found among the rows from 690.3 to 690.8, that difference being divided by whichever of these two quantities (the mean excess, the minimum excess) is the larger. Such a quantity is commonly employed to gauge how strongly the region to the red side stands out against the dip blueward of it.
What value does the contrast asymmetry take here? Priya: 2.0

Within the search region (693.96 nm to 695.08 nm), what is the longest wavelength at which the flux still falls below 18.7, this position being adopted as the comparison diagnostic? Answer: 695.002 nm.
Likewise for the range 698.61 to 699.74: 699.659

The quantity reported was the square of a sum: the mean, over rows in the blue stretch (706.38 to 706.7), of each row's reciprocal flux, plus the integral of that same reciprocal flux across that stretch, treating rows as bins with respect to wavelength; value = 0.0072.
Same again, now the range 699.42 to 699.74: 0.0069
